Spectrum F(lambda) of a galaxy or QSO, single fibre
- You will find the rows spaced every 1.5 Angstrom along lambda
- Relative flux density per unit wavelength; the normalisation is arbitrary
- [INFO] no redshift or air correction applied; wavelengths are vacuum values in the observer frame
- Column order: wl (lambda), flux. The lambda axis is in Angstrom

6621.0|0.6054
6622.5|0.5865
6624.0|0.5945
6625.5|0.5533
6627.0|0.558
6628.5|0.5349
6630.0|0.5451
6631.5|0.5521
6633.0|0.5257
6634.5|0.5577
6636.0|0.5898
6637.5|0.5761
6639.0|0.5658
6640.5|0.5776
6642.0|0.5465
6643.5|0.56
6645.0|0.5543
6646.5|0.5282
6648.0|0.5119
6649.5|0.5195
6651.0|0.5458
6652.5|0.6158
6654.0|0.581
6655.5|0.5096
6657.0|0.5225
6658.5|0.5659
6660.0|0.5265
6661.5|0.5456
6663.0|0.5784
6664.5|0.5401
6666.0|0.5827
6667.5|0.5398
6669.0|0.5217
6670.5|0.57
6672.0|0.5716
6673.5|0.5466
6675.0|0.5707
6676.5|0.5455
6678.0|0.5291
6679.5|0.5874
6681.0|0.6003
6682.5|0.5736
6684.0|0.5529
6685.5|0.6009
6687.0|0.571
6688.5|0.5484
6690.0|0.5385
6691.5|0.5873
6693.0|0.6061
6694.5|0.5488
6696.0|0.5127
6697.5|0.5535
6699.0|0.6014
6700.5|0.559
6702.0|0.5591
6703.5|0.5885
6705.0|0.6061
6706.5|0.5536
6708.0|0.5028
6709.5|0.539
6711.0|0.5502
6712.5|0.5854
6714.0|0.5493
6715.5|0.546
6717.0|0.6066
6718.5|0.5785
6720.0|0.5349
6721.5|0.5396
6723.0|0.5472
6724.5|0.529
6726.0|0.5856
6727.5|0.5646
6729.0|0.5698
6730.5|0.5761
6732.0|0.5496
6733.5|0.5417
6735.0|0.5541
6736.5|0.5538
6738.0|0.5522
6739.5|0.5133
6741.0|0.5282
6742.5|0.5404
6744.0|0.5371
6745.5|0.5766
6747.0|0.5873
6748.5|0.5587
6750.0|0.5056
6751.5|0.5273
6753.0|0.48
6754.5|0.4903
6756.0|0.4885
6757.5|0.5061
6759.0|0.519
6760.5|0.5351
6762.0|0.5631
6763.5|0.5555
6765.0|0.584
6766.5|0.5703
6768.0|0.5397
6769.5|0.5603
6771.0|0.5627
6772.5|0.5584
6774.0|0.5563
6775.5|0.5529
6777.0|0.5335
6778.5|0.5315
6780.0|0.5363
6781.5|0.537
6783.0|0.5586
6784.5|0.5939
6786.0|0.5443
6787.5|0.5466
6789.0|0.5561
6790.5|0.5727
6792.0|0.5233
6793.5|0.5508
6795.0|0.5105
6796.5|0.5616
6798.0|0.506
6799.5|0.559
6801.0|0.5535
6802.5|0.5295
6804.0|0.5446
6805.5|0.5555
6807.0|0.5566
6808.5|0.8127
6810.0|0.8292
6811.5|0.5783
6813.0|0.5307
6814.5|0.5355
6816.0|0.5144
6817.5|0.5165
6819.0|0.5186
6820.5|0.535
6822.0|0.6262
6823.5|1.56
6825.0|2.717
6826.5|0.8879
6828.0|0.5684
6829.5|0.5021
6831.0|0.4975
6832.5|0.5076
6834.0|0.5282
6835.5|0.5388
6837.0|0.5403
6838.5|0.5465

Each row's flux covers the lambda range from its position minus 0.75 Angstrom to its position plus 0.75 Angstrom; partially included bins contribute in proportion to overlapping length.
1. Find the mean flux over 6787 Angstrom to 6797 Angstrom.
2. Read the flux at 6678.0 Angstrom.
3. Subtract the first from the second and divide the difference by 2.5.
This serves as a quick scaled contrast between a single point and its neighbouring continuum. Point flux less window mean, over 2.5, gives -0.007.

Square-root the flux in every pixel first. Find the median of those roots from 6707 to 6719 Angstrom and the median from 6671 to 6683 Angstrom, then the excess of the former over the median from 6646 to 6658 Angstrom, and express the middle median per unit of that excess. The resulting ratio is 45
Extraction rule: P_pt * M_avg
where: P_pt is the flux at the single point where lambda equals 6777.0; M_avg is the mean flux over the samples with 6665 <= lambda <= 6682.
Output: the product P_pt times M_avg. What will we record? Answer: 0.299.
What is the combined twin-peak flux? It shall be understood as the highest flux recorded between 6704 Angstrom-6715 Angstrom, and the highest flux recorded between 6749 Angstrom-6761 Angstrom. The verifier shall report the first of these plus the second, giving 1.14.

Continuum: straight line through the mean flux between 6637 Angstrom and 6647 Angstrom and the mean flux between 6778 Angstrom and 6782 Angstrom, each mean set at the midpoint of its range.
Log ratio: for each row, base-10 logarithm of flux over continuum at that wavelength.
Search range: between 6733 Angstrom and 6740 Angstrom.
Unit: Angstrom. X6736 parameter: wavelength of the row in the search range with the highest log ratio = 6735.0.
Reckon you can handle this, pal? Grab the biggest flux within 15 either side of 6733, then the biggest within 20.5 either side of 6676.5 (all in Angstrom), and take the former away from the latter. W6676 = 0.019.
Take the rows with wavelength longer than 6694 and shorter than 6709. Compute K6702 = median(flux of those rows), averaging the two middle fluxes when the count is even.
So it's 0.556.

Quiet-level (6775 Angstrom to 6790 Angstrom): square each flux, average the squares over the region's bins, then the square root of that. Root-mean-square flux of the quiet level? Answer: 0.549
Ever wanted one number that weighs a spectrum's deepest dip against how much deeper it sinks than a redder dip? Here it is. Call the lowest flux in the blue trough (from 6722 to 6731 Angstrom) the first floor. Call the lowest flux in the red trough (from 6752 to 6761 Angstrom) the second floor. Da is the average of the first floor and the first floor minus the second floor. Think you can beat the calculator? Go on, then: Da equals 0.289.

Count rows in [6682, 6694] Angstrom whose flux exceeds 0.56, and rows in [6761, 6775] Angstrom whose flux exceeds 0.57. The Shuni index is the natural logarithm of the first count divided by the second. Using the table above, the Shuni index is 0.9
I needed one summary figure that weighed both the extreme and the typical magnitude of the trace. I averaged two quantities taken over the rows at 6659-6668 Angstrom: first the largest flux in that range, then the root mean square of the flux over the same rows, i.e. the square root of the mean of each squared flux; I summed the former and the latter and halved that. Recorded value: 0.568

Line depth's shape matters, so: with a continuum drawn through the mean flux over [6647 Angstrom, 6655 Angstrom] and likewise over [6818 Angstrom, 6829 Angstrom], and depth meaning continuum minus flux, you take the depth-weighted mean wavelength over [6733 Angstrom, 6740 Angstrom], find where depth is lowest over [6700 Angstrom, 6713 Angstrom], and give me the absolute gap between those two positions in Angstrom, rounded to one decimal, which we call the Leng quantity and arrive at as 31.6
